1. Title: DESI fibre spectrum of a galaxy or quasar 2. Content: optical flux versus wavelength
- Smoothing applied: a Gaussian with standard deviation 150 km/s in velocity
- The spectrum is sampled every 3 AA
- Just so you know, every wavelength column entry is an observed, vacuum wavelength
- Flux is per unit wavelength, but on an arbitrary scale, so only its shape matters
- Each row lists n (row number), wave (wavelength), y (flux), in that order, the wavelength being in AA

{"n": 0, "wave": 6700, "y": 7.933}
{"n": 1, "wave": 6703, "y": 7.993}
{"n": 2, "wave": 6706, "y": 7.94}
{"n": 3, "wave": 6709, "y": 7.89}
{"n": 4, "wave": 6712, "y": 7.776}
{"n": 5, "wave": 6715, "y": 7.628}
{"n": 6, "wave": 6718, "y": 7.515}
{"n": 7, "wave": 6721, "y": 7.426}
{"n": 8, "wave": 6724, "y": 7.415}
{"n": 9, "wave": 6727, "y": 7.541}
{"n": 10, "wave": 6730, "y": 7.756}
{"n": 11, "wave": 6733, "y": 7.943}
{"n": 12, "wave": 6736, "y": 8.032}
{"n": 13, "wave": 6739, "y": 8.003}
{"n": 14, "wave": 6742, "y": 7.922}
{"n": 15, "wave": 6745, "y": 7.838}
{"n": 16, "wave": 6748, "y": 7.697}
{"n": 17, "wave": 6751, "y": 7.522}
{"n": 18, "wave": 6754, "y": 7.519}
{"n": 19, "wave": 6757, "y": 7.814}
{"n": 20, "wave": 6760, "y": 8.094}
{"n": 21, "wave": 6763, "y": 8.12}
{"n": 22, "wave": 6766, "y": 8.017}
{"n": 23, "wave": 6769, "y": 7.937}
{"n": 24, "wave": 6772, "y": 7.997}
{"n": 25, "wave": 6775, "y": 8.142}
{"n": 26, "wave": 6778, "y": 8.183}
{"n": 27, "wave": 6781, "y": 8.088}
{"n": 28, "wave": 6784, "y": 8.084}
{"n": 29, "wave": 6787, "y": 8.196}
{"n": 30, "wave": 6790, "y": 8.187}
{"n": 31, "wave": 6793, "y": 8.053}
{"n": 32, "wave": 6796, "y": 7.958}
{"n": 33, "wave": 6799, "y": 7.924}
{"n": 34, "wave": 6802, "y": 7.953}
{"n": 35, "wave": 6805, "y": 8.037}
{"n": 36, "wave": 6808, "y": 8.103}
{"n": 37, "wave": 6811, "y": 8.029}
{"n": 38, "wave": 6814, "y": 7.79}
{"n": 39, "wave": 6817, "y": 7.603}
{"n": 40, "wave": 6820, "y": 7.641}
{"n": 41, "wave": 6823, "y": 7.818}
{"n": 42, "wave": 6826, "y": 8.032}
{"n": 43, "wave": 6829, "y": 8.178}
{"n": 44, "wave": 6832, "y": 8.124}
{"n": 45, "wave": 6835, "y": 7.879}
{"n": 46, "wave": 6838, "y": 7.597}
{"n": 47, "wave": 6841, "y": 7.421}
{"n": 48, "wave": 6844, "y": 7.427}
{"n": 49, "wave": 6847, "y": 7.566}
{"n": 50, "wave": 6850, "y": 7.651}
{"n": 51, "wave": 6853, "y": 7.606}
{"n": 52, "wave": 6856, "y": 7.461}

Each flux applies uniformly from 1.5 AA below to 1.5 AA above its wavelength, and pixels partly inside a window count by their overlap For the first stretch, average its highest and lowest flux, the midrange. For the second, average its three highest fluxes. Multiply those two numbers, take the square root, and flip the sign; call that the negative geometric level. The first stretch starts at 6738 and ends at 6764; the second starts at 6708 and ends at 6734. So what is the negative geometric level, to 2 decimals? -7.84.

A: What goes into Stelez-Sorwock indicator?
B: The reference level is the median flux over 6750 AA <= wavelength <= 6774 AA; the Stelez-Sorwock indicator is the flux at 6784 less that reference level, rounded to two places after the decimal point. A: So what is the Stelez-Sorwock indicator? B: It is 0.12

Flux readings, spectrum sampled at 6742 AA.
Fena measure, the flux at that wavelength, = 7.922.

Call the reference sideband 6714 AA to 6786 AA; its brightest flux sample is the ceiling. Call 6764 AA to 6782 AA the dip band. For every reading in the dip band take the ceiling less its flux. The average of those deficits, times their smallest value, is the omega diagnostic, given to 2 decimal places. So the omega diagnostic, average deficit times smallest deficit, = 0.00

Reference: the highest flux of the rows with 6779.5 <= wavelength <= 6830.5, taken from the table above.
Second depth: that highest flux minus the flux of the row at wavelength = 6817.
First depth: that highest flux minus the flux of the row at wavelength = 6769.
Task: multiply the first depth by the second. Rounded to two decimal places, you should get 0.15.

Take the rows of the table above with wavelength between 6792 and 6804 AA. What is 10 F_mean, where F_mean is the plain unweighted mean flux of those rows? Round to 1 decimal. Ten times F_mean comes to 79.7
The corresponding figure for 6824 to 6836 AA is 80.5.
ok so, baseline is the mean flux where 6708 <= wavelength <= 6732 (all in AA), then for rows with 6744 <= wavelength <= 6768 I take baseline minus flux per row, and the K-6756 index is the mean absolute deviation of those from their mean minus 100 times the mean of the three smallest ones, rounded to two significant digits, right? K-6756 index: 46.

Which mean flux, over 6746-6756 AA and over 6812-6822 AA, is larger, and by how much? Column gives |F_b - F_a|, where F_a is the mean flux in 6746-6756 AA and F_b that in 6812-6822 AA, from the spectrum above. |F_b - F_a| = 0.10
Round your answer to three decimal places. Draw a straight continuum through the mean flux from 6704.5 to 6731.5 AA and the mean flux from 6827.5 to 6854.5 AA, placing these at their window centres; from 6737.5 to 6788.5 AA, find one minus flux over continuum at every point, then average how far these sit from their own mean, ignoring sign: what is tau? 0.021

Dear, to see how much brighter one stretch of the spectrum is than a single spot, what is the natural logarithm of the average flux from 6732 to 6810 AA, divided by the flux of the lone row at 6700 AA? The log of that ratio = 0.01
